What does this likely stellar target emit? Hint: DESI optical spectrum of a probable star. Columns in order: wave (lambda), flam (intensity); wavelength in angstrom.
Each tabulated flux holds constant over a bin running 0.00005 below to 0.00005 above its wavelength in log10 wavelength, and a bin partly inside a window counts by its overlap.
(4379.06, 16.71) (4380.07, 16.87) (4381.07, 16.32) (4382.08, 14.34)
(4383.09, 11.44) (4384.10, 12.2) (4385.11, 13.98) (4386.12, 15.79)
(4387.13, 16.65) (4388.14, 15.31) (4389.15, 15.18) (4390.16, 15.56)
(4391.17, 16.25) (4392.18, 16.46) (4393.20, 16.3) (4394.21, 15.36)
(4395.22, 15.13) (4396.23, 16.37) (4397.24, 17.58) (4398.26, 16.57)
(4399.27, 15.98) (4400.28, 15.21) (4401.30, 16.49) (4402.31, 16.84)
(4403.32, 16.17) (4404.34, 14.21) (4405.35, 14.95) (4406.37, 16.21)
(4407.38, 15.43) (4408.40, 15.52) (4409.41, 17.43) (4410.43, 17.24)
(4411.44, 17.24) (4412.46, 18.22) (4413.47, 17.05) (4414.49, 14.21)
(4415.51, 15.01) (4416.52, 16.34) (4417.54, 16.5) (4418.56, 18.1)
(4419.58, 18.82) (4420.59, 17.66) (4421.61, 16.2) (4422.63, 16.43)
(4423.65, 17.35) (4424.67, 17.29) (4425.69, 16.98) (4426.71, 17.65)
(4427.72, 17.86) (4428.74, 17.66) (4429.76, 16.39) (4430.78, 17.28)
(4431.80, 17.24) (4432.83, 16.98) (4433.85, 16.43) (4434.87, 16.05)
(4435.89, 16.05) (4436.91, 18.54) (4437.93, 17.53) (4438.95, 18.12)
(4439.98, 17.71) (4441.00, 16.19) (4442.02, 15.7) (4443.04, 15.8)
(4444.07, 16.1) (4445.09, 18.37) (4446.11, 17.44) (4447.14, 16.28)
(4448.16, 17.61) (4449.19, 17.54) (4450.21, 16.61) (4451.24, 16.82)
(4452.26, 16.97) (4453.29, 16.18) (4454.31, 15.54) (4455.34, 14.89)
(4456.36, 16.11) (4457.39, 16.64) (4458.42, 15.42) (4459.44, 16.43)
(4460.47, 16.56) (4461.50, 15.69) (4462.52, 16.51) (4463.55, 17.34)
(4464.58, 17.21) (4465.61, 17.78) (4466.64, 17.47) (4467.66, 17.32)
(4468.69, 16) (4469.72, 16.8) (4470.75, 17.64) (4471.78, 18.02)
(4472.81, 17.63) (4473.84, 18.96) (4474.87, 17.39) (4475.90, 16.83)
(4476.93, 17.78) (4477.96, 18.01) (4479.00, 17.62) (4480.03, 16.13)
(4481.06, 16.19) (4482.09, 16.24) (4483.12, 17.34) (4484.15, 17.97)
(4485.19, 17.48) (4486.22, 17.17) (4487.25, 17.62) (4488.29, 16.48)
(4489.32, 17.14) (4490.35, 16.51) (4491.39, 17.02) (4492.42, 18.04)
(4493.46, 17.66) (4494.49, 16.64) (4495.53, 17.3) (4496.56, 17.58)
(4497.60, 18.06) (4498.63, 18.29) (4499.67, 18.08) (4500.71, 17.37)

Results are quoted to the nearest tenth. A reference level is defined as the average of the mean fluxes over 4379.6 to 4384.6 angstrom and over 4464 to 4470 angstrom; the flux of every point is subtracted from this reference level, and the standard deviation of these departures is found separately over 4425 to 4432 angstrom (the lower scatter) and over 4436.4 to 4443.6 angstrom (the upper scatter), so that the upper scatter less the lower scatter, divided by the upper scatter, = 0.6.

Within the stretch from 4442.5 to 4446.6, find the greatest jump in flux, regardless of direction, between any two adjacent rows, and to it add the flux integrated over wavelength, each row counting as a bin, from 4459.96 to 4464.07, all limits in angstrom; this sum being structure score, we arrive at 70.2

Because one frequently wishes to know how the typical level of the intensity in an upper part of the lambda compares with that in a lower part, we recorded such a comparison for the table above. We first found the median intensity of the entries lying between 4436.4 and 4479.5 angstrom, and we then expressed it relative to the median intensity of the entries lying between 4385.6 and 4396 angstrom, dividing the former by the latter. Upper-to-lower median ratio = 1.09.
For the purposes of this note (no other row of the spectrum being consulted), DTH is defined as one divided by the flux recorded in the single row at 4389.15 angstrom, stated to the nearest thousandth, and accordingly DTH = 0.066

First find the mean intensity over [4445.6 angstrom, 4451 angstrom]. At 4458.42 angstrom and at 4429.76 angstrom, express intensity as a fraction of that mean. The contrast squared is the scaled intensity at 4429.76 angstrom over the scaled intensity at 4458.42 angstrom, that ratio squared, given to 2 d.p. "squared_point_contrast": 1.13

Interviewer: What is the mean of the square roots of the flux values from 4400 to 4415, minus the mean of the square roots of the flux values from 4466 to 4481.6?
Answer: -0.14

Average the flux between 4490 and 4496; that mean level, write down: 17.2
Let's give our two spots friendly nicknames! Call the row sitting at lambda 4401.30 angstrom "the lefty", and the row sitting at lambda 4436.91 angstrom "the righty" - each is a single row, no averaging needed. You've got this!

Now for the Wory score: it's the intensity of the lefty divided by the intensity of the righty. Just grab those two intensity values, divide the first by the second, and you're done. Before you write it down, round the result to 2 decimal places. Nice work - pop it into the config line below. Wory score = 0.89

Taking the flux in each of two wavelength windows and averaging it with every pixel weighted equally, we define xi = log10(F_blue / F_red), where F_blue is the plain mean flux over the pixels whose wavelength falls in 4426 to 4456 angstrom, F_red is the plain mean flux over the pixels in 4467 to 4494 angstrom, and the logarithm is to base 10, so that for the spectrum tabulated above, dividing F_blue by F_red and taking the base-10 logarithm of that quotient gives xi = -0.01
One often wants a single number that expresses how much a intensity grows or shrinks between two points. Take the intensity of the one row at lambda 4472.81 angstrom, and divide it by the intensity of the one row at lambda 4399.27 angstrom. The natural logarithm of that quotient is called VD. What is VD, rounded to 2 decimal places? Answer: 0.10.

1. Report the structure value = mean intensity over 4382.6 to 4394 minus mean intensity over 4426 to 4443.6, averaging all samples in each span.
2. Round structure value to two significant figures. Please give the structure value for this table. -2.0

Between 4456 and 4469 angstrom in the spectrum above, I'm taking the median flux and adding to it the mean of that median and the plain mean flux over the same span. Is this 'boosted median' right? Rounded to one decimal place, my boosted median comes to 33.2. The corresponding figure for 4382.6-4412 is 31.8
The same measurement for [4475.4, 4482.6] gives 33.7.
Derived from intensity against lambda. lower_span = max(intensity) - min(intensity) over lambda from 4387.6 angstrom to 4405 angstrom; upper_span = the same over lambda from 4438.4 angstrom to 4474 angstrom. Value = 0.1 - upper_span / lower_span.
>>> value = -1.1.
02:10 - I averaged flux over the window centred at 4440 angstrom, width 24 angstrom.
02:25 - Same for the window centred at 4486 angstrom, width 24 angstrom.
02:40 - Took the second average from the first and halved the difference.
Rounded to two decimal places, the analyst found -0.13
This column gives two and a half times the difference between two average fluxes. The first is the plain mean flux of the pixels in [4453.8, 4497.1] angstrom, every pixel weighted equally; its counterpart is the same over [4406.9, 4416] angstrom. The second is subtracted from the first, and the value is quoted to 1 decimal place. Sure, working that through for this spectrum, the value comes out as 1.6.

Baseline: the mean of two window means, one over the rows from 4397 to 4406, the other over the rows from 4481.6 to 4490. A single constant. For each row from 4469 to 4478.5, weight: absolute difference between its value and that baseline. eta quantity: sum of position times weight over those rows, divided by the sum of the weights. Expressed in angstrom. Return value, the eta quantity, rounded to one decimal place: 4474.1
